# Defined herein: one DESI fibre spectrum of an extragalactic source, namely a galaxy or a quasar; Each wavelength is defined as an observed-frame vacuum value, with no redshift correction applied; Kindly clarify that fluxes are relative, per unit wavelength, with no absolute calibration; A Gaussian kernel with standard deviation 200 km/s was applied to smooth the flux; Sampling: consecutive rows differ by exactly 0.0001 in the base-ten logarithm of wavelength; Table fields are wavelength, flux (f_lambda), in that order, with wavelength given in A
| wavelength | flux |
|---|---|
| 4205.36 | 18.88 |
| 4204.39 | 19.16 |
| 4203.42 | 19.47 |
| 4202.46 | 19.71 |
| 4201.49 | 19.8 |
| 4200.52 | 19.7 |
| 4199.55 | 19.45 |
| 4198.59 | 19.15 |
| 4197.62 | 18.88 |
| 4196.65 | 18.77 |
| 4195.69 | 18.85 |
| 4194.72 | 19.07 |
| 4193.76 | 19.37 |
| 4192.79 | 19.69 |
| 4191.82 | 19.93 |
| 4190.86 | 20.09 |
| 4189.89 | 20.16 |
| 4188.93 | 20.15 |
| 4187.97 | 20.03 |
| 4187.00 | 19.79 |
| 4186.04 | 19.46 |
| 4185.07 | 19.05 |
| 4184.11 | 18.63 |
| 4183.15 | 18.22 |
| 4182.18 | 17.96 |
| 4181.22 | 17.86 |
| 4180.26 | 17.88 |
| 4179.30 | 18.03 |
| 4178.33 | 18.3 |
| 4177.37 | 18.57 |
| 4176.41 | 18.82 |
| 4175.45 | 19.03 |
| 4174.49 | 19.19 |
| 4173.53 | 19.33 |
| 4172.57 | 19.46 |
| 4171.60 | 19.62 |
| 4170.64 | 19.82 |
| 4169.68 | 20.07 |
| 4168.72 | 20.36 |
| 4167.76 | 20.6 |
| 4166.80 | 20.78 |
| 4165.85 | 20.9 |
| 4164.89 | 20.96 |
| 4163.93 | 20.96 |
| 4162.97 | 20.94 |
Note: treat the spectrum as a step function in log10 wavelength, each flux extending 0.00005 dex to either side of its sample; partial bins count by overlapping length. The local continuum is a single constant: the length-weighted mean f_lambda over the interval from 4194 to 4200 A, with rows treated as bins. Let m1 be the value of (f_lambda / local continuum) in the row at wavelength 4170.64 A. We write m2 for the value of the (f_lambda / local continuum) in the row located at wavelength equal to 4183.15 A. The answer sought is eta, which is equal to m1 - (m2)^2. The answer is 0.13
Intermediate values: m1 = 1.04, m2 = 0.96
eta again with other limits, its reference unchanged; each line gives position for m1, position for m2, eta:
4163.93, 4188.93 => -0.02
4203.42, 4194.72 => 0.02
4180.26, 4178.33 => 0.02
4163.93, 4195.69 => 0.12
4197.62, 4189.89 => -0.13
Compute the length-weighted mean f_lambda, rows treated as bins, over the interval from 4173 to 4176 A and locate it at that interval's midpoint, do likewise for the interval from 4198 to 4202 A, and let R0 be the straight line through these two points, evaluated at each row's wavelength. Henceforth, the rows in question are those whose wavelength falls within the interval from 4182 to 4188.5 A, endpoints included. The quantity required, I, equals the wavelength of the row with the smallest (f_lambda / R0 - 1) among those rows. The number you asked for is 4182.18 A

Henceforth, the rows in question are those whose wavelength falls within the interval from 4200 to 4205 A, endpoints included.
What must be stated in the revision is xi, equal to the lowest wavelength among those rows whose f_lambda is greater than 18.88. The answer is 4200.52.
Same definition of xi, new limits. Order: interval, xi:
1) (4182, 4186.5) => 4185.07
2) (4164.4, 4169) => 4164.89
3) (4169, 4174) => 4169.68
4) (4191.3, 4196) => 4191.82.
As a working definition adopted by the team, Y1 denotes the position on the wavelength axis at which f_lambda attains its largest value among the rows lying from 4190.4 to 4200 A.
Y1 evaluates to 4190.86 A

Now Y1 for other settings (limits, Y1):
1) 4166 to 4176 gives 4166.80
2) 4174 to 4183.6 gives 4174.49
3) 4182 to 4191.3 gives 4189.89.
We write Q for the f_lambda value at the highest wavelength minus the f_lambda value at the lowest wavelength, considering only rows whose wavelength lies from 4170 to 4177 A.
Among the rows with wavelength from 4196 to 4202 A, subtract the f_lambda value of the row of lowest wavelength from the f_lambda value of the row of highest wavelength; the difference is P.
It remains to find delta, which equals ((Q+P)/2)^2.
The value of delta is 0.0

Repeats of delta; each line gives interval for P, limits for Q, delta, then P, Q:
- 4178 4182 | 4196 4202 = 0.1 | -0.4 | 1.0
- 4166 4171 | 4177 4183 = 0.6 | -1.0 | -0.6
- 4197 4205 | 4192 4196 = 0.1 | 0.3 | -0.8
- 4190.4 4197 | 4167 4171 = 1.1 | -1.3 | -0.8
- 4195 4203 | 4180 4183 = 0.2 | 0.9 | 0.1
